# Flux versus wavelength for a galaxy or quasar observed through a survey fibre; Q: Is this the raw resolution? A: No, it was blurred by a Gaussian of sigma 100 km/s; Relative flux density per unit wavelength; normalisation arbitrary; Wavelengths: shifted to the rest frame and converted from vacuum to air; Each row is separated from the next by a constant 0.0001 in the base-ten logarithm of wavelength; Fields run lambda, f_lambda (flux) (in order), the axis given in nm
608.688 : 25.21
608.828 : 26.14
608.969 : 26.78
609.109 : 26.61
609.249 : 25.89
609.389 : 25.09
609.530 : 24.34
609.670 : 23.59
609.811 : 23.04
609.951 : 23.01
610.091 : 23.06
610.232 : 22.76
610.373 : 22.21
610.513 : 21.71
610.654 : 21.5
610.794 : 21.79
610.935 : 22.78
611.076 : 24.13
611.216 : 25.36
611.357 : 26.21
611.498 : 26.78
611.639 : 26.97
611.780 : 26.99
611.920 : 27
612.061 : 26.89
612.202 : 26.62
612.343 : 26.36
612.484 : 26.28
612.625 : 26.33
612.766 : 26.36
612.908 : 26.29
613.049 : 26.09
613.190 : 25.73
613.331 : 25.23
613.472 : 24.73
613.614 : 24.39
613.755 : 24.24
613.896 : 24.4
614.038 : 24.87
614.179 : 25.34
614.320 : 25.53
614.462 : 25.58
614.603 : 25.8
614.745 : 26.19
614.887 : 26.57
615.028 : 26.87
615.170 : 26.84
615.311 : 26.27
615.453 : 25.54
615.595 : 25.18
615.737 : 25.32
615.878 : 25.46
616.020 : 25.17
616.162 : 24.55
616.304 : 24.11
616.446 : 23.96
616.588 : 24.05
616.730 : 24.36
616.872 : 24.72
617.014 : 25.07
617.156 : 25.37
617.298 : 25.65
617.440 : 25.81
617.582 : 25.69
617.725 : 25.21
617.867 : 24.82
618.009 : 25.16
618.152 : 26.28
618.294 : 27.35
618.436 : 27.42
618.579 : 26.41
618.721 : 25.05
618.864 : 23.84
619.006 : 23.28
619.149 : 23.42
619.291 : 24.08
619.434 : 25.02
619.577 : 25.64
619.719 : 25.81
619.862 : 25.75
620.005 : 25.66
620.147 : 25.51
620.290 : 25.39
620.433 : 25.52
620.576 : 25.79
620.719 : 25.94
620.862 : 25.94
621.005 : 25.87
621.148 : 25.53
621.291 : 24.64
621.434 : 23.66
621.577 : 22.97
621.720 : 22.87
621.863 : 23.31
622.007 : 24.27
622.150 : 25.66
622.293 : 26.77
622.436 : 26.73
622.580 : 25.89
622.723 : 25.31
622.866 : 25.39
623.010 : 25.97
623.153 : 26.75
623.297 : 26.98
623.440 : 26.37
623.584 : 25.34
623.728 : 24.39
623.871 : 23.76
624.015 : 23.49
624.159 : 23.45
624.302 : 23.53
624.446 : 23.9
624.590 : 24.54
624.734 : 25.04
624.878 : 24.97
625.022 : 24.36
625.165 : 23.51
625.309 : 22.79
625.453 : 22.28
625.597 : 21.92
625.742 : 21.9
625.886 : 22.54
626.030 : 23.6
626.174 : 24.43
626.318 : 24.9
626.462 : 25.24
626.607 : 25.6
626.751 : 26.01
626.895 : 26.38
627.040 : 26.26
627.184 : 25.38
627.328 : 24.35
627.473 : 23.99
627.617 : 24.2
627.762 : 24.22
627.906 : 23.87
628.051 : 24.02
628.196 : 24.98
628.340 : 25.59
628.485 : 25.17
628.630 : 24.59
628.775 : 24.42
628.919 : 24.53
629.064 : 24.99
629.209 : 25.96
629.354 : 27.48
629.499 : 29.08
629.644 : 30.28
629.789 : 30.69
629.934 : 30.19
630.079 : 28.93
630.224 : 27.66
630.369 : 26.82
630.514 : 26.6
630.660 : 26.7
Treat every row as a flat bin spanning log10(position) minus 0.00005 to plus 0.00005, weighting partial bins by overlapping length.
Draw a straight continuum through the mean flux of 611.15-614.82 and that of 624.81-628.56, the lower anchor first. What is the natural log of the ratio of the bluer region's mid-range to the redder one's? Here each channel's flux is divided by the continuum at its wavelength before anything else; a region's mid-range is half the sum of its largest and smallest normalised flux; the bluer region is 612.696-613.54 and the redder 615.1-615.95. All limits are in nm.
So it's -0.028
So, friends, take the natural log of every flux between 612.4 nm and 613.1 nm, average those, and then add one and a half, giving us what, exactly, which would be 4.77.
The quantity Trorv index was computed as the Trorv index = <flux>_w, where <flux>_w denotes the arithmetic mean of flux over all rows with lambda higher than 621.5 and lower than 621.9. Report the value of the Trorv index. 23.1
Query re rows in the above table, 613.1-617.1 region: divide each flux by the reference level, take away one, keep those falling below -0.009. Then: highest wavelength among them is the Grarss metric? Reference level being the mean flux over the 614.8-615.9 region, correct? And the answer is 617.014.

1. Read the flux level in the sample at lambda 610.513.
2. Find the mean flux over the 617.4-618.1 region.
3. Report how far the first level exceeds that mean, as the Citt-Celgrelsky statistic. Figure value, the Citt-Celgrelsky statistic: -3.6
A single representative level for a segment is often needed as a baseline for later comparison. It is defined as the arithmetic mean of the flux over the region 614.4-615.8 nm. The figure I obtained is 26.0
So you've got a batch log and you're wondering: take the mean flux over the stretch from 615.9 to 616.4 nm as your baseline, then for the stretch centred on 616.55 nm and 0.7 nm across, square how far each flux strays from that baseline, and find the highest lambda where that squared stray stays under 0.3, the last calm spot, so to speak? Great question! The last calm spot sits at 616.872 nm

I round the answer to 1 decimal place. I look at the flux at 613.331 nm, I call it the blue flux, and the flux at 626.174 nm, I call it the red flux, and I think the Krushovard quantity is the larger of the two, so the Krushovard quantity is 25.2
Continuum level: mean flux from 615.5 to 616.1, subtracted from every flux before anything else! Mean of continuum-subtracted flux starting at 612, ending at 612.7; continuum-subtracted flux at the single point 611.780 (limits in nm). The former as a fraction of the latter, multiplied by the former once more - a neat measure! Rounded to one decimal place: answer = 0.9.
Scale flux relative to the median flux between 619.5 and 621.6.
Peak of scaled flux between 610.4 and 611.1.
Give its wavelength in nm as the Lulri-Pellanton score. 611.076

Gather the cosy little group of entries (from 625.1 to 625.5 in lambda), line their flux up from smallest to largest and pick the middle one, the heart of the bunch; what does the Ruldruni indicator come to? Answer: 22.8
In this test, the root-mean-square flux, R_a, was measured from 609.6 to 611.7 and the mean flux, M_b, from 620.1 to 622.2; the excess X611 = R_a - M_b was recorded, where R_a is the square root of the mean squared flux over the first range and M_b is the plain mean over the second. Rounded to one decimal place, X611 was -1.1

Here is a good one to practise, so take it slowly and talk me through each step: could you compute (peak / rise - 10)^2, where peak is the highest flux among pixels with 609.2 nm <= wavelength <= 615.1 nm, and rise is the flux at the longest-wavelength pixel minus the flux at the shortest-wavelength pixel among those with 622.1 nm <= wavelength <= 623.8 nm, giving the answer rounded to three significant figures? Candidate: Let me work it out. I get 977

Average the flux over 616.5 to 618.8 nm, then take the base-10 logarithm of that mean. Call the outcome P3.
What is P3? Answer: 1.41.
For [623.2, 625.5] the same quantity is 1.39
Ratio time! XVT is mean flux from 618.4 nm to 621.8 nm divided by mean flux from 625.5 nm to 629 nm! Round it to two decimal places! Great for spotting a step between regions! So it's 1.02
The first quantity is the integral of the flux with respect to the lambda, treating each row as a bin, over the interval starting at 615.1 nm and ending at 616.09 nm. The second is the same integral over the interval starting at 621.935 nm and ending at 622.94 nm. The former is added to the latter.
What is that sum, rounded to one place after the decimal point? 51.3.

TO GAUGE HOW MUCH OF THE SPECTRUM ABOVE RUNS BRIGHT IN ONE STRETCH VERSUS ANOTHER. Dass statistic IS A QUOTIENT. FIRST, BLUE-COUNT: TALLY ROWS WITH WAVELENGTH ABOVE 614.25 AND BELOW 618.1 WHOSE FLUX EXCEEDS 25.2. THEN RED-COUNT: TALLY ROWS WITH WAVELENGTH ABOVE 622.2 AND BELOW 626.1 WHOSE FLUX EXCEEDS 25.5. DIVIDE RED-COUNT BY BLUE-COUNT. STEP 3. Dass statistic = 0.4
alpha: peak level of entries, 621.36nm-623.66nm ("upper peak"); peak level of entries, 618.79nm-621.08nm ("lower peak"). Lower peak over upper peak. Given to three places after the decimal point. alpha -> 0.961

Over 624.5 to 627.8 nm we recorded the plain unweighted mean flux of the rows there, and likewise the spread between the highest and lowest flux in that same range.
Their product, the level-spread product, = 109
